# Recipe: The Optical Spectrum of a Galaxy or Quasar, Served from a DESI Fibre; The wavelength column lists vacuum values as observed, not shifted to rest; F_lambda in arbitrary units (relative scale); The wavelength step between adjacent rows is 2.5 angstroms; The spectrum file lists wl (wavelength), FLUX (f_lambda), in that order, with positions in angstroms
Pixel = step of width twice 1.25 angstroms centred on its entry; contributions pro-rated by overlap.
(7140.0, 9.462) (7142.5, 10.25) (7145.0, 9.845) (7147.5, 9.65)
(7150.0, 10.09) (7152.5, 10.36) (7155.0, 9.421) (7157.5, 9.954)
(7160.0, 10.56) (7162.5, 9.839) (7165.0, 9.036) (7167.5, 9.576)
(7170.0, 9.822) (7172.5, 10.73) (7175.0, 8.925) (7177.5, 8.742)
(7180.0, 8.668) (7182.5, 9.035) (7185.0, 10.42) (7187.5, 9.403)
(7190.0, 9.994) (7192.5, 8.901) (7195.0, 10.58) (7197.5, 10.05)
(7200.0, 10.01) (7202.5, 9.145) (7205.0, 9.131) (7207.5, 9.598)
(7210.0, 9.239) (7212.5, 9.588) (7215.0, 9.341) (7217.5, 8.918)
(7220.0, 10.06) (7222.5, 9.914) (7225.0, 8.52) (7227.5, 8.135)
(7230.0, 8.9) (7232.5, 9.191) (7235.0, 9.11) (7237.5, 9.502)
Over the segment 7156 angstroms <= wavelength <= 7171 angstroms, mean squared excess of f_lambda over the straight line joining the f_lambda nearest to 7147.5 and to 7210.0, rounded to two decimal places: 0.26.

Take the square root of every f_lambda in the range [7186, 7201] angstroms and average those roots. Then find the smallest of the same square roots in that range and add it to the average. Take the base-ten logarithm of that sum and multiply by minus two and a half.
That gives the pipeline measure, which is -1.97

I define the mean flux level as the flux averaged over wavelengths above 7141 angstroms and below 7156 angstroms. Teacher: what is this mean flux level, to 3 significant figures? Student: 9.94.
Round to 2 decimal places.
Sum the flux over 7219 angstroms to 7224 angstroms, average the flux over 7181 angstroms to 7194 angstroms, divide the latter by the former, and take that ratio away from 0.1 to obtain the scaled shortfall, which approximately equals -0.38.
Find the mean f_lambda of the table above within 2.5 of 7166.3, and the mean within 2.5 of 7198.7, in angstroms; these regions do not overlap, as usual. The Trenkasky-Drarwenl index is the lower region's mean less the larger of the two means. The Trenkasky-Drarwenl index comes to -0.7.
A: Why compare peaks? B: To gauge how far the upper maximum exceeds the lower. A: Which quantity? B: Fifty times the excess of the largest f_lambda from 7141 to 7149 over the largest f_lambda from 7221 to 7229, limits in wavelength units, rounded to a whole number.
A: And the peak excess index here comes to 17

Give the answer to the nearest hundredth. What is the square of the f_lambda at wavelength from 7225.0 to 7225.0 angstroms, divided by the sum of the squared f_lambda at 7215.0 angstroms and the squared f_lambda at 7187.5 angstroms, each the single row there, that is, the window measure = 0.41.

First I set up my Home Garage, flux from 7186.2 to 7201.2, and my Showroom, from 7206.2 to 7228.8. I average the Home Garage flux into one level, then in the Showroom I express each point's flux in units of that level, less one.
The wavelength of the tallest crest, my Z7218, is 7220.0 angstroms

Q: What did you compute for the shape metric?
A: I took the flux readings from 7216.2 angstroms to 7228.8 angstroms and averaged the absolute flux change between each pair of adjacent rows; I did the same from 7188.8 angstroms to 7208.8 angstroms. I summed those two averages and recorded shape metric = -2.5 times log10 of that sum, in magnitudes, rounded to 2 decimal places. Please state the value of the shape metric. -0.39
